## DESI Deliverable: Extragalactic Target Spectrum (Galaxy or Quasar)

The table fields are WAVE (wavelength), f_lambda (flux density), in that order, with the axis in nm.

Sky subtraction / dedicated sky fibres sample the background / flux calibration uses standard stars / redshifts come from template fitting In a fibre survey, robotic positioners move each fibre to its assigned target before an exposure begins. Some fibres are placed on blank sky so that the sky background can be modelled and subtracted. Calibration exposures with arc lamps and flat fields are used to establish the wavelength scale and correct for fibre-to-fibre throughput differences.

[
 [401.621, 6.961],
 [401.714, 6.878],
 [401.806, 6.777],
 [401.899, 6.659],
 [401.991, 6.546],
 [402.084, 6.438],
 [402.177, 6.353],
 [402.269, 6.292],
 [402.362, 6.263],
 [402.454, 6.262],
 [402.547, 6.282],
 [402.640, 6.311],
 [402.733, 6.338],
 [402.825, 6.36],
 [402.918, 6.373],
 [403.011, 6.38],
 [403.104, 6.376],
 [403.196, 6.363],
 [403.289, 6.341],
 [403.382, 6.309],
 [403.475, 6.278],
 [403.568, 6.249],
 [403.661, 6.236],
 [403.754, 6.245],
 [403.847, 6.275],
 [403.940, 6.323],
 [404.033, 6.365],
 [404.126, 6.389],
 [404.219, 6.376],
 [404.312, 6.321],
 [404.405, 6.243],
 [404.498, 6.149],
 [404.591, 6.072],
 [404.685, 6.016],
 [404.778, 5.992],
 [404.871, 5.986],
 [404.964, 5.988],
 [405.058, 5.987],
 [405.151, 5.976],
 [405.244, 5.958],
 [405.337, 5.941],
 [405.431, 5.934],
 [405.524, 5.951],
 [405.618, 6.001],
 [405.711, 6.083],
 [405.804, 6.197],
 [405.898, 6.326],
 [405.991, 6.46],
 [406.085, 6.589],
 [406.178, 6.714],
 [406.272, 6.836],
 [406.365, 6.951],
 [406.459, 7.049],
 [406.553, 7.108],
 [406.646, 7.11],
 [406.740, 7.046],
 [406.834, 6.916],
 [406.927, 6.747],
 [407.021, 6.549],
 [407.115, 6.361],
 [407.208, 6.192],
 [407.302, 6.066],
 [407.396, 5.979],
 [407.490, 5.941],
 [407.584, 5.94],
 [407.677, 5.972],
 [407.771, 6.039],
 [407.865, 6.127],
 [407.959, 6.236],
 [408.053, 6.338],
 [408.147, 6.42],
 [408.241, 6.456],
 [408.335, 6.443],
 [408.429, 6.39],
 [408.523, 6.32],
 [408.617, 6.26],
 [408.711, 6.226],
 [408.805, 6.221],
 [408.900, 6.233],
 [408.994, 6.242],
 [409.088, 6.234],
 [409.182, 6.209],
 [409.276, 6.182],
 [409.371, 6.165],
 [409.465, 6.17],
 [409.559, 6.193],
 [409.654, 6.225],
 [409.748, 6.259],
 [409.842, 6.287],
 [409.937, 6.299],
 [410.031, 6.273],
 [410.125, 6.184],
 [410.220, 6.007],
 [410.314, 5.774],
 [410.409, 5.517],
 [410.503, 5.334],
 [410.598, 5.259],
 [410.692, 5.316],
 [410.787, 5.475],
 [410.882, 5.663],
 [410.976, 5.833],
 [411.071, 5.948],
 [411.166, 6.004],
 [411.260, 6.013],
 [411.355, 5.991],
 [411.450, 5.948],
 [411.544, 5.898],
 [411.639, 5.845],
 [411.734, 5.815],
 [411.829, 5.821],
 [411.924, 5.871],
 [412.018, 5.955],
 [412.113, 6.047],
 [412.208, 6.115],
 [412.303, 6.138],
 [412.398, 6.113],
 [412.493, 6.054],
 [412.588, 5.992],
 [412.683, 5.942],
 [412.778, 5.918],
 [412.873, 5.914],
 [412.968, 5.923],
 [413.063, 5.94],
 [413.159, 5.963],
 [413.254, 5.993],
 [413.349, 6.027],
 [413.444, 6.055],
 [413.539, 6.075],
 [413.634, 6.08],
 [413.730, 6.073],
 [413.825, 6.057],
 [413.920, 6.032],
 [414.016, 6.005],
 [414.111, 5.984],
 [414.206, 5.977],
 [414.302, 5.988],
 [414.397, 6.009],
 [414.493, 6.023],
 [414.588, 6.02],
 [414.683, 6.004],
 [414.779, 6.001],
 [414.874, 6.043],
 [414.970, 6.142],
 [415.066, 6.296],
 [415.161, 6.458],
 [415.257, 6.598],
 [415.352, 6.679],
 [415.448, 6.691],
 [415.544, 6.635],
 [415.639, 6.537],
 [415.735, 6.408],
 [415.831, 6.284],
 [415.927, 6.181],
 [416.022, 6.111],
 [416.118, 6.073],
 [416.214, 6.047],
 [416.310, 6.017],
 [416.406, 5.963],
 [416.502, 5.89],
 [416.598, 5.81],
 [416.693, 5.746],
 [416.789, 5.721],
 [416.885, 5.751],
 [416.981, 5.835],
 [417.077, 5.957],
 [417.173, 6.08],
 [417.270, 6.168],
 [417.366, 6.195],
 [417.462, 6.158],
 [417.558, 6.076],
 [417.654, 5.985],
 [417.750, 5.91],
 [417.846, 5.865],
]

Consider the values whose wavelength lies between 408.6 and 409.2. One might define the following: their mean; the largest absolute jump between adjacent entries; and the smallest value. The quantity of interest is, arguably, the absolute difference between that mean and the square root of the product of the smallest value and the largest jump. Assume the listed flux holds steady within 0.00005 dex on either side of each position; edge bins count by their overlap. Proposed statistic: 5.8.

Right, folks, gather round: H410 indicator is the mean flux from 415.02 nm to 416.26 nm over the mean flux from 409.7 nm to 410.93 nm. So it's 1.10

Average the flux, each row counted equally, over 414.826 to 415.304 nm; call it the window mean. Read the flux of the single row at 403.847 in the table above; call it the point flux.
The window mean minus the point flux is 0.0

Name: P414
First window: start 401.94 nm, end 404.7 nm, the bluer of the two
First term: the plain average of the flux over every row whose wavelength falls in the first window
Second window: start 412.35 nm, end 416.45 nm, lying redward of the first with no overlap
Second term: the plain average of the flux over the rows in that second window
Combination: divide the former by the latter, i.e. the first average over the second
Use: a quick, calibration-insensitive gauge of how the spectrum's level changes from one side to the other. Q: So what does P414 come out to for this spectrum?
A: 1.03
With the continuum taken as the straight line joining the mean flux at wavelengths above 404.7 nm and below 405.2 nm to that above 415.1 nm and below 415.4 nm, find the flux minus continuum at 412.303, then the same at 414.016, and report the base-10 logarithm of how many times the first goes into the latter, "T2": 0.3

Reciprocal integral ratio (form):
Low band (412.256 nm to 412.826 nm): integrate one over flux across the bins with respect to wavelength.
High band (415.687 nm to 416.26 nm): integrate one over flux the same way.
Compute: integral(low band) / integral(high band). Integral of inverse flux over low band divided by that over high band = 1.02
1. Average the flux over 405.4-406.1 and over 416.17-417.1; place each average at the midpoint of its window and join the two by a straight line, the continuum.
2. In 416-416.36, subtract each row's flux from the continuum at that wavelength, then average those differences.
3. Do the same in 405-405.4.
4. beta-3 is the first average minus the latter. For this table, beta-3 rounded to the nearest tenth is -0.4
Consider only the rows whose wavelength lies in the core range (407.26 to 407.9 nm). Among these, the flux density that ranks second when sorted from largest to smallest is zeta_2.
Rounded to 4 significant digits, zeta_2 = 6.066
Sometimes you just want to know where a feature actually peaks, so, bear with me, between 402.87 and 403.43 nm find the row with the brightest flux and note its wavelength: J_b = 403.011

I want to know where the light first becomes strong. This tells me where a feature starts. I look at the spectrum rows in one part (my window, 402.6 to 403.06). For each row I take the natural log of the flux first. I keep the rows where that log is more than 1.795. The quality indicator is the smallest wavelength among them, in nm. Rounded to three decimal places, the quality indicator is 402.640 nm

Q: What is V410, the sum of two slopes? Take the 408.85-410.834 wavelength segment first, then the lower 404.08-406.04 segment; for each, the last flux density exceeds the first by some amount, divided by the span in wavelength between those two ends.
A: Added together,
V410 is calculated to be -0.36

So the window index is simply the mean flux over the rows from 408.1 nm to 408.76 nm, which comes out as 6.36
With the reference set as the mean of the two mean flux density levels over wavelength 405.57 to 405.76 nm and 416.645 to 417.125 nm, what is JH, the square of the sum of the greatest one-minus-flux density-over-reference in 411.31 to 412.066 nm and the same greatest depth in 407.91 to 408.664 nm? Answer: 0.001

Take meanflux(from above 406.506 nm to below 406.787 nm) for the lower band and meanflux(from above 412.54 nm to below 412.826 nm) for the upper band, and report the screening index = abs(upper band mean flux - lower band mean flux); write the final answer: 1.1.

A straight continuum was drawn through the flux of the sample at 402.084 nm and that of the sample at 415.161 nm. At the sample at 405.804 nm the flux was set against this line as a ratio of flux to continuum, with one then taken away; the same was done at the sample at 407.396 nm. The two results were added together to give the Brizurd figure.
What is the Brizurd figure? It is -0.11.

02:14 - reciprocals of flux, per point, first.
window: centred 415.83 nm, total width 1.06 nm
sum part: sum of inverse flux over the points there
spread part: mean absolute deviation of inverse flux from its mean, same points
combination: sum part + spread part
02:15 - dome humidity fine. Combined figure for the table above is 1.75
